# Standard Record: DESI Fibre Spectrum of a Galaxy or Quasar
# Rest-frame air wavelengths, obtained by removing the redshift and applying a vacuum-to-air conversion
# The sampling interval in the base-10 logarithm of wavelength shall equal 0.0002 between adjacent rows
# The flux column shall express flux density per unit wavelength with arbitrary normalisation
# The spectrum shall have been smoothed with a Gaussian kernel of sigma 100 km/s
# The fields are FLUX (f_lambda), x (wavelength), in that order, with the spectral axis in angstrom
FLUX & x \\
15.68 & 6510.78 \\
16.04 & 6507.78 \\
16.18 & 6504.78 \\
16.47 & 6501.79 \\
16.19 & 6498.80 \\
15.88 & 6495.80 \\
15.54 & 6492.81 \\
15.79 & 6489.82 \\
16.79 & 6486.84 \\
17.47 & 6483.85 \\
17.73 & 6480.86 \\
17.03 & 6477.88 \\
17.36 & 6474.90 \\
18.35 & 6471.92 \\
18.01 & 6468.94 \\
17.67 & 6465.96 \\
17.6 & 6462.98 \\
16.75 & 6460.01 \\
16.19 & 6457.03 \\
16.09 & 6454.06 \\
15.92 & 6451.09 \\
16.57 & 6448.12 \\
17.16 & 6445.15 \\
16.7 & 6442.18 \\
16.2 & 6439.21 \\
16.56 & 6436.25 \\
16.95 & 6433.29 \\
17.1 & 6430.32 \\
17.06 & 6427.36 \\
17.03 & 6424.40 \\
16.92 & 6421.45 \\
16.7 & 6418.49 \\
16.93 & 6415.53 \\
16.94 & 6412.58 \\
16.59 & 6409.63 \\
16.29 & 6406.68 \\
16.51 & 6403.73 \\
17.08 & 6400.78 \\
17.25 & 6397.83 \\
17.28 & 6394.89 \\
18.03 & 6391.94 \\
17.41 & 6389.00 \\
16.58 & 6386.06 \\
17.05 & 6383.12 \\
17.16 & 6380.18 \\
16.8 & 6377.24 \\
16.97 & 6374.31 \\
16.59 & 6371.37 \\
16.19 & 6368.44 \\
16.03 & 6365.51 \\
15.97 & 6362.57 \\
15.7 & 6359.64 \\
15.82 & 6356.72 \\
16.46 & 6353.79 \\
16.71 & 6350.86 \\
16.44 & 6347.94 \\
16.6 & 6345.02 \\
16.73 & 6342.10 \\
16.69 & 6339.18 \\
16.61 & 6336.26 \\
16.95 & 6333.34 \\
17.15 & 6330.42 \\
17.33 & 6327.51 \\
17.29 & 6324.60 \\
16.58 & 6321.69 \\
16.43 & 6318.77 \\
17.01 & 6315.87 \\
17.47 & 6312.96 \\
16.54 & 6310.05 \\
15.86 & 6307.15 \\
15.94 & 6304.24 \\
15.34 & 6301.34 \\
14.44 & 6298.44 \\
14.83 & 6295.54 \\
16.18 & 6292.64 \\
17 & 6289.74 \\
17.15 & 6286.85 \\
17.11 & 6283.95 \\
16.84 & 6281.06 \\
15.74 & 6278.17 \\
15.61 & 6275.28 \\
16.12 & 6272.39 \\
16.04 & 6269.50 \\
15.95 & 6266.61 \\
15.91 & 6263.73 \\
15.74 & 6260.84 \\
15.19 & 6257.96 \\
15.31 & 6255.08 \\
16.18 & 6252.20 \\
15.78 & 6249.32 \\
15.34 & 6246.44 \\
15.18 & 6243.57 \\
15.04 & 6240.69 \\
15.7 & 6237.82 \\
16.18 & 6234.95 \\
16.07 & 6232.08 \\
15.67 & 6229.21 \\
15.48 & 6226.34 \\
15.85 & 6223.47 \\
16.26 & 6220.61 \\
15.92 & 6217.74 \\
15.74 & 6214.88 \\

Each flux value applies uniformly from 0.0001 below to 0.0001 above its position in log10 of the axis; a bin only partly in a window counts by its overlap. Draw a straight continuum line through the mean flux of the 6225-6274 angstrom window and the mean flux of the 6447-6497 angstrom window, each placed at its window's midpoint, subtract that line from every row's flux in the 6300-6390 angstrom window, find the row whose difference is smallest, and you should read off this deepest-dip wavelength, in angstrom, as 6301.34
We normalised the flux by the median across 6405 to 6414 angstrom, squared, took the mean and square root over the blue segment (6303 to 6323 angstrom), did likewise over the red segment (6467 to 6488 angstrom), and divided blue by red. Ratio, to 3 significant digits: 0.944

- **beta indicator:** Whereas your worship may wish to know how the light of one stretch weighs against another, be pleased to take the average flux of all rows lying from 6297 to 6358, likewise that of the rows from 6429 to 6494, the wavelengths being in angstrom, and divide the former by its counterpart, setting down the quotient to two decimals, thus 0.98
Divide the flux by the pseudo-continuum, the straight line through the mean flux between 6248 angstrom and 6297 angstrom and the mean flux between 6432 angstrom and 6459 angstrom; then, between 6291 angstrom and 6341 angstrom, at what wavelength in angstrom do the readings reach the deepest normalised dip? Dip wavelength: 6298.44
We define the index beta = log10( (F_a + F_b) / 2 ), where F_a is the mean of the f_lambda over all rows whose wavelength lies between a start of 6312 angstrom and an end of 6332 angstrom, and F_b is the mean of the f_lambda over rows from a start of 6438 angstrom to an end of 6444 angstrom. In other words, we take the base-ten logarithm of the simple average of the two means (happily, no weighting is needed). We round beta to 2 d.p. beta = 1.22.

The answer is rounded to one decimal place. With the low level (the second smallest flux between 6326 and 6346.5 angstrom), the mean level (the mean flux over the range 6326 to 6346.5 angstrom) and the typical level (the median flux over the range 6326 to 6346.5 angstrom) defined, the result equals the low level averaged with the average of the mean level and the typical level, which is 16.7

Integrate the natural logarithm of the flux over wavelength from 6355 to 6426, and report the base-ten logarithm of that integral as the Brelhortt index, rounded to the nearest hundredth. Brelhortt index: 2.30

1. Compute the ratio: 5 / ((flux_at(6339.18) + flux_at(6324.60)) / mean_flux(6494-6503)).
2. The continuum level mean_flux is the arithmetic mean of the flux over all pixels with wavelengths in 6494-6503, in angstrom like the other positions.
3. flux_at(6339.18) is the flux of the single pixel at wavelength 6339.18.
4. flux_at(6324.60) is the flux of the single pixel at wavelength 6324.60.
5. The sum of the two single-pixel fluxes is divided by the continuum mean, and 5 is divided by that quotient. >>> 2.38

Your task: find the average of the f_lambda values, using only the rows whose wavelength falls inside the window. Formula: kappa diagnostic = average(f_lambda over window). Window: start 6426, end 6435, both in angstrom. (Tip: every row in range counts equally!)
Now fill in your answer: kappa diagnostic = 17.0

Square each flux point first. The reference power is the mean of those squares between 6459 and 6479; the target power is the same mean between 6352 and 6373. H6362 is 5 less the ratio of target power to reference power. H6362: 4.16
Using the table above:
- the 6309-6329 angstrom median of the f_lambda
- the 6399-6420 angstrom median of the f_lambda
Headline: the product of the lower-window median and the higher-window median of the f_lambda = 284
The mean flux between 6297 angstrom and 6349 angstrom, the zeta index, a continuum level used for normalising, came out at 16.5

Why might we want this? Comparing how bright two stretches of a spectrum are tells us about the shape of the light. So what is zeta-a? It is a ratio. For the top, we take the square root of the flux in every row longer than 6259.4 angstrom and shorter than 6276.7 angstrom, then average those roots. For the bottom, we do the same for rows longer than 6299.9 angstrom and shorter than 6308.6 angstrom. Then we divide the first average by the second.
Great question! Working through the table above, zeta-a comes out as 1.006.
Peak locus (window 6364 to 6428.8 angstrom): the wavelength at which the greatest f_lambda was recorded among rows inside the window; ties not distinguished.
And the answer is 6391.94 angstrom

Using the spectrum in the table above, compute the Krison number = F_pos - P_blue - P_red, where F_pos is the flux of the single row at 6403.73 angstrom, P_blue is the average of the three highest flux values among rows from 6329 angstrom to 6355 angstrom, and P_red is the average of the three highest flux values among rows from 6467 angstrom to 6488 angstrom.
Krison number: -18.5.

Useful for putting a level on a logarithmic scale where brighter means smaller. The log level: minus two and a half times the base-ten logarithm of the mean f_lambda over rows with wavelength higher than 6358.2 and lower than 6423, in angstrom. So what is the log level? -3.061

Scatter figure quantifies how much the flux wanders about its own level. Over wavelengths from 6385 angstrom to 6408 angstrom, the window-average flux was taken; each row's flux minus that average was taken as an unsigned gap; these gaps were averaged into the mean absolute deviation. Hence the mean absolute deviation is 0.45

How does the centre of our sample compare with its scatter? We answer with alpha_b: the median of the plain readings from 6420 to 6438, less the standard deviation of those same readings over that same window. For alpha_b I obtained 16.8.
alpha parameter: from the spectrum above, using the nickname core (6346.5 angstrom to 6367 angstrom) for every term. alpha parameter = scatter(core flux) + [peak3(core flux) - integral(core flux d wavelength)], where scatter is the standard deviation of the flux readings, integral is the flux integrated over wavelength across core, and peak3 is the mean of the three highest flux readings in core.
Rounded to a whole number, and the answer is -314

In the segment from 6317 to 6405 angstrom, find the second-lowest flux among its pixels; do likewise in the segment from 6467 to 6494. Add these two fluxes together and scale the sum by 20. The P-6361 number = 632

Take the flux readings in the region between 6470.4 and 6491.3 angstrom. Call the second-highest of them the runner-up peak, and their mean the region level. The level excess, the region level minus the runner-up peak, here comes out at -0.51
